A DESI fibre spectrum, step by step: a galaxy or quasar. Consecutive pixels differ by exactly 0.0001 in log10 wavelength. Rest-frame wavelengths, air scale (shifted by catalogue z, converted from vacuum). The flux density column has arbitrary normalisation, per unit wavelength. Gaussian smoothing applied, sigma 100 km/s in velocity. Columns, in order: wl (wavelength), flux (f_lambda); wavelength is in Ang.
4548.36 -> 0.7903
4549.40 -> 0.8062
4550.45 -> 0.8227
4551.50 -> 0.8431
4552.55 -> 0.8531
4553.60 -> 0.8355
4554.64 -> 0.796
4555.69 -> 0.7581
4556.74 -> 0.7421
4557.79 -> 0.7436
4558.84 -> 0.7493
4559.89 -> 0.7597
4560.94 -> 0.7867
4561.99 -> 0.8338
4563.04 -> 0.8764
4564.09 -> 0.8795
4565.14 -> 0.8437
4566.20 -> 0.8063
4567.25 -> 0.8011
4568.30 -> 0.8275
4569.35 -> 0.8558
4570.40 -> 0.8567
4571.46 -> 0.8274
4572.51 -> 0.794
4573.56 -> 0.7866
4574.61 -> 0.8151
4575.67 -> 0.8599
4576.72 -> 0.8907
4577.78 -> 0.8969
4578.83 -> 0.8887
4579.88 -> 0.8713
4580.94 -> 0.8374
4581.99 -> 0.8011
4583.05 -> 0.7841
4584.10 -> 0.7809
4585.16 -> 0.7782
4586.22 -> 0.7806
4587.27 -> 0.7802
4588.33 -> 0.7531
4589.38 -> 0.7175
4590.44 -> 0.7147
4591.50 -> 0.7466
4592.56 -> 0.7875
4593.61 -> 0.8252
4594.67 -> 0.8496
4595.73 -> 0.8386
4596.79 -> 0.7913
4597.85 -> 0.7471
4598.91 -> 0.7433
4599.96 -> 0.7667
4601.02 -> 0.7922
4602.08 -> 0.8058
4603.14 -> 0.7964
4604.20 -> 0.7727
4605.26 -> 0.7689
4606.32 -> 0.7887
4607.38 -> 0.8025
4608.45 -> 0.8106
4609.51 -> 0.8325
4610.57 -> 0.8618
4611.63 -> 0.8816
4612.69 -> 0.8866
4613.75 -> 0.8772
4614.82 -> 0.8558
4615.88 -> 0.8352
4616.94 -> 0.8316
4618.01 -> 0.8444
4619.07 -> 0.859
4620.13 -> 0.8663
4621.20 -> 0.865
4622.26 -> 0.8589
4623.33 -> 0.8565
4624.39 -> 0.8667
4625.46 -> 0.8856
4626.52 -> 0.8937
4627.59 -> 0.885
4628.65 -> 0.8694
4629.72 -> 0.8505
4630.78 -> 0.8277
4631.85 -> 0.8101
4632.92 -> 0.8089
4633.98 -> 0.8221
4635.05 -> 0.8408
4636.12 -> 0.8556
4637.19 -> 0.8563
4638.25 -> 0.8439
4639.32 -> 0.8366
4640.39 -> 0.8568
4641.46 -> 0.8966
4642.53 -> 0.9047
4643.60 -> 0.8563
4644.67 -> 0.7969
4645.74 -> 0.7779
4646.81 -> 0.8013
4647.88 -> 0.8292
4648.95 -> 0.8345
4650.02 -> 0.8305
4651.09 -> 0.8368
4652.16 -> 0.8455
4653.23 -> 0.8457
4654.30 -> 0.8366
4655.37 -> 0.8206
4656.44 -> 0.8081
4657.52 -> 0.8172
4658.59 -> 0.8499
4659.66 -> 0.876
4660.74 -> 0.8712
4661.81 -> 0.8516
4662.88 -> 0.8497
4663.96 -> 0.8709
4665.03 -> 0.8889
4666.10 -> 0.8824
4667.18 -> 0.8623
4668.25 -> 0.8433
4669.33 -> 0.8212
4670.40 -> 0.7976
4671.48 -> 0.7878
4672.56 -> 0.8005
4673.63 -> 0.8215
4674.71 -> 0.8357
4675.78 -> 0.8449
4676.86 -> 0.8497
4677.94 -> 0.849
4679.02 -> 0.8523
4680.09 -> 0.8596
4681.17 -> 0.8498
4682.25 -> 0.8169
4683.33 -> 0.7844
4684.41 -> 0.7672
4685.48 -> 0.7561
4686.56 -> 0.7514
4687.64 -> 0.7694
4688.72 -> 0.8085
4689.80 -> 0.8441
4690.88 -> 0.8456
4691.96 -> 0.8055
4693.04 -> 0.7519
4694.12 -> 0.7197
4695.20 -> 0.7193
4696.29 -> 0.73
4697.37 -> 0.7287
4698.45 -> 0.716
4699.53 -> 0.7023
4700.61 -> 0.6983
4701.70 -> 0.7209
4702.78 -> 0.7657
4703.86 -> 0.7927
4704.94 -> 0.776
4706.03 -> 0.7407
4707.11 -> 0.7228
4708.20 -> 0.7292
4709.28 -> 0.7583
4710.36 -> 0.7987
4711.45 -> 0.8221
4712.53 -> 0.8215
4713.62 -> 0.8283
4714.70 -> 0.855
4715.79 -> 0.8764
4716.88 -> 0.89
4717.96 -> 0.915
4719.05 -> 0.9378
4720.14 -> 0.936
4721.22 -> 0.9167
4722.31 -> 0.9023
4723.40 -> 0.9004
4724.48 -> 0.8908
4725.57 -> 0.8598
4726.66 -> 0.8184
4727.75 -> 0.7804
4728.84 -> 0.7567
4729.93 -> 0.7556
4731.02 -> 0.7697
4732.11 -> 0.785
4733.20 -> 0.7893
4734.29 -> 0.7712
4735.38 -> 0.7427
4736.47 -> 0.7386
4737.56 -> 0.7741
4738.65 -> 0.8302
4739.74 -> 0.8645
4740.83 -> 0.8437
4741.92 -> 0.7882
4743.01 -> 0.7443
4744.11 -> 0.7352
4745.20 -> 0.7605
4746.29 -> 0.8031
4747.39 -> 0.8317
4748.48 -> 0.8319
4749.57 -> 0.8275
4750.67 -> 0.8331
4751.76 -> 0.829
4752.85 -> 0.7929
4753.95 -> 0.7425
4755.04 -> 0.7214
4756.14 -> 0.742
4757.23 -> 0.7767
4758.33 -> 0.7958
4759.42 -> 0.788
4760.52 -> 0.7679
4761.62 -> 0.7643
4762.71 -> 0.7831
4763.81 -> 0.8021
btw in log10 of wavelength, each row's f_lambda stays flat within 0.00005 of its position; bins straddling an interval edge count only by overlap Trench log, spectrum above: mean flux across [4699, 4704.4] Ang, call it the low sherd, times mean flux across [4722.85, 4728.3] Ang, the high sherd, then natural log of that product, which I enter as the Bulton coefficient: -0.469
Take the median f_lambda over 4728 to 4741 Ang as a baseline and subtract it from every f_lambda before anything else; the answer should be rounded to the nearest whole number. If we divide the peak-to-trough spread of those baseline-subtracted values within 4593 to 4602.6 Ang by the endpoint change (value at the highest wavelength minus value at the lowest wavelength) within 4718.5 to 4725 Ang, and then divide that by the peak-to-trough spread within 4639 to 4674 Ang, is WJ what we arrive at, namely -18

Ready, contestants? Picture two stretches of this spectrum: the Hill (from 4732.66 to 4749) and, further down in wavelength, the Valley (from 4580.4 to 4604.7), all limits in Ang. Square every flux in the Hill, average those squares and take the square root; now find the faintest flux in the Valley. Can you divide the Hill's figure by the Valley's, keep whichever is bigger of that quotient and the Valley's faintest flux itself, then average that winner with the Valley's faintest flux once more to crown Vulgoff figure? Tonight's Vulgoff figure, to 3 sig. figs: 0.911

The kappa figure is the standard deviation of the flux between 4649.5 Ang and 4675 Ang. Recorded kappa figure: 0.027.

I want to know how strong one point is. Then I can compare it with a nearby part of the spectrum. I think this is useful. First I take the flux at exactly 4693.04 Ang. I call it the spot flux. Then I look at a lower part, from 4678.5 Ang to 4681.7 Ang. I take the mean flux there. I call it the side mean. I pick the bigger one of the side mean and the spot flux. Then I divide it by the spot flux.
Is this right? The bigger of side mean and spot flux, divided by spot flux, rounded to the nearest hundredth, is 1.14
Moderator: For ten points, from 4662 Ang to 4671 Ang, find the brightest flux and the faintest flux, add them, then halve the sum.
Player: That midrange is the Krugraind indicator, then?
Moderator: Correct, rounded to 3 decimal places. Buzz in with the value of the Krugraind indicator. 0.843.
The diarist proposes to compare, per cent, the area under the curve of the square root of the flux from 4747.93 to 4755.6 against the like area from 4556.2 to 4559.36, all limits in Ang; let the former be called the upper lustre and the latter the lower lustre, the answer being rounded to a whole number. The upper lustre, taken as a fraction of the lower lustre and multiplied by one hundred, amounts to 251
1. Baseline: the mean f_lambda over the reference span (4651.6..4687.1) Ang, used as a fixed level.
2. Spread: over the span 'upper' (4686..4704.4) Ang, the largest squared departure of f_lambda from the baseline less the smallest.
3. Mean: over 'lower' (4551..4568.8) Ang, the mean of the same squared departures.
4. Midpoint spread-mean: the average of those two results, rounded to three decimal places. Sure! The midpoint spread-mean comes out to 0.010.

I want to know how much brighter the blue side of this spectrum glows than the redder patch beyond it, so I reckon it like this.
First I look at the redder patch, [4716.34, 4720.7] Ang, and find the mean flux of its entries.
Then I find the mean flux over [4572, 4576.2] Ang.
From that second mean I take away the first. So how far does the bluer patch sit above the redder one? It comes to -0.11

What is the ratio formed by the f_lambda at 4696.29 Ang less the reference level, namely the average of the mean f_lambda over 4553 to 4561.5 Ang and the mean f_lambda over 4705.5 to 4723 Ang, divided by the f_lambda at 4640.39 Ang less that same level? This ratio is -1.5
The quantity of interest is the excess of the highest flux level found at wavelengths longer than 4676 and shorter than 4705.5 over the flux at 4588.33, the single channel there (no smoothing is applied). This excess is 0.11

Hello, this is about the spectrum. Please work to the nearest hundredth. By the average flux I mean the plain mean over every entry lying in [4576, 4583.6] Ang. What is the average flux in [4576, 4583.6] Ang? 0.85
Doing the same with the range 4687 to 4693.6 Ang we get 0.80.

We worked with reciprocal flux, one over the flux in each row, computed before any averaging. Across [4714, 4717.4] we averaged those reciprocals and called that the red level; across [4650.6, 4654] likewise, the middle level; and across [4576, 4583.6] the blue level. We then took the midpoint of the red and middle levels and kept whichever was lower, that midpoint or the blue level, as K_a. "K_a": 1.17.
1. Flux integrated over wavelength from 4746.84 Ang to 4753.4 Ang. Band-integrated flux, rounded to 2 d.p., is 5.41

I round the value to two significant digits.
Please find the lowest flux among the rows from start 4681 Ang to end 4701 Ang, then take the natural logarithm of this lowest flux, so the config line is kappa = -0.36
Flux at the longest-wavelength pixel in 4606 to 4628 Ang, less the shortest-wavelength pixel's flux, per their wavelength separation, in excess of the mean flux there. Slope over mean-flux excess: -0.850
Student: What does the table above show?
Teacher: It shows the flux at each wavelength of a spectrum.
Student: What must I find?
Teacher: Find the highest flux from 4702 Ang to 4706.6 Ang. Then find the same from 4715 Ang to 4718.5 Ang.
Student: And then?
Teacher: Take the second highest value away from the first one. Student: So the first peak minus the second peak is -0.12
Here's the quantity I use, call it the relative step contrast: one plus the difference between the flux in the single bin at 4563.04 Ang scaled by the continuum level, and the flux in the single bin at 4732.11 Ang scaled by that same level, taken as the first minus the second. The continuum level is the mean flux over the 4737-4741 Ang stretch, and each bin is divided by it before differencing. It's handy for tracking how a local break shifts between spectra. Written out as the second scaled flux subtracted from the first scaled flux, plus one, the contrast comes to 1.11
